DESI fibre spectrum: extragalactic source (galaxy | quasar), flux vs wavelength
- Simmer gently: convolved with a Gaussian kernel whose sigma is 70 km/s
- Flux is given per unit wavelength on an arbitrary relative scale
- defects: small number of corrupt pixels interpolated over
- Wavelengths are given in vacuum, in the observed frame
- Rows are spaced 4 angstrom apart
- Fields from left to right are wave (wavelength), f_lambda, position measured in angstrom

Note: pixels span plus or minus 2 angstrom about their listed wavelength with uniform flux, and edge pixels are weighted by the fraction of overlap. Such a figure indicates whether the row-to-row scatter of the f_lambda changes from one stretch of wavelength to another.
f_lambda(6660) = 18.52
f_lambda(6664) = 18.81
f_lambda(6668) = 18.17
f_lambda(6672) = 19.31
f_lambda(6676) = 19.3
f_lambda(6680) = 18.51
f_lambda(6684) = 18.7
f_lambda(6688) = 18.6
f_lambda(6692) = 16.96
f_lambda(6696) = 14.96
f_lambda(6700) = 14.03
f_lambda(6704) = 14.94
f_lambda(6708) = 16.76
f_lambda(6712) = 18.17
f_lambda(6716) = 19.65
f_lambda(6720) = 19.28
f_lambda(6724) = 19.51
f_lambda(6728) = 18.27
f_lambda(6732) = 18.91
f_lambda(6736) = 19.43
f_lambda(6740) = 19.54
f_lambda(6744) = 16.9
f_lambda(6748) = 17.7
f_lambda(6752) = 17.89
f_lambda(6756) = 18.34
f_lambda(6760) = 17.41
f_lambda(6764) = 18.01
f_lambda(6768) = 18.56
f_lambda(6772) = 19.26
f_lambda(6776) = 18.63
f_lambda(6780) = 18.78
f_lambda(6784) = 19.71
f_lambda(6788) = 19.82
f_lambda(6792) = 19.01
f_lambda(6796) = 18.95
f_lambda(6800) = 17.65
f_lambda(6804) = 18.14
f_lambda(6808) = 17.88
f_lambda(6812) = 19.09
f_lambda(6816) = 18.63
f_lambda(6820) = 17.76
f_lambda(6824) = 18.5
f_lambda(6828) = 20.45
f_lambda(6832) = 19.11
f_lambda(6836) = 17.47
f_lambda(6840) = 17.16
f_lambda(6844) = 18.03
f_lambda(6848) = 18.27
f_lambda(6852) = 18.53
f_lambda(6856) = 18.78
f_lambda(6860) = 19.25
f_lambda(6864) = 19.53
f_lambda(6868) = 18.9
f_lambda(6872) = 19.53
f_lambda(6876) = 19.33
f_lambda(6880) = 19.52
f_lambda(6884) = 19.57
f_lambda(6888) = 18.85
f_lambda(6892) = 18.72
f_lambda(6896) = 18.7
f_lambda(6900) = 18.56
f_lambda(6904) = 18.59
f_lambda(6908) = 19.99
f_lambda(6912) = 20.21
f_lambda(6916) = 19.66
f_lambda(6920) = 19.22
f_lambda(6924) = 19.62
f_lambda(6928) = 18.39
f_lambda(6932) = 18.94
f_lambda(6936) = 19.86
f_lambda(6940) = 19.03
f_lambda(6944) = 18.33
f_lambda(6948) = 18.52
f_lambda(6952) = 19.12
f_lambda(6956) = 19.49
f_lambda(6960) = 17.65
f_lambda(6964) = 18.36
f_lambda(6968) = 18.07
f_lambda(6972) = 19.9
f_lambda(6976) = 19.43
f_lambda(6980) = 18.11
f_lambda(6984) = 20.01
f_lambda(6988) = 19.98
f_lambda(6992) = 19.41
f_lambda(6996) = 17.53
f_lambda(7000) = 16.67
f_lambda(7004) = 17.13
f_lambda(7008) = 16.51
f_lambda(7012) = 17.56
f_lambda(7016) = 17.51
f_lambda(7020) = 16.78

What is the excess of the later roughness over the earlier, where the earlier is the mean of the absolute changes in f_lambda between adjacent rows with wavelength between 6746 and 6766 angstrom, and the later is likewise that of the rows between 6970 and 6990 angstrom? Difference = 0.39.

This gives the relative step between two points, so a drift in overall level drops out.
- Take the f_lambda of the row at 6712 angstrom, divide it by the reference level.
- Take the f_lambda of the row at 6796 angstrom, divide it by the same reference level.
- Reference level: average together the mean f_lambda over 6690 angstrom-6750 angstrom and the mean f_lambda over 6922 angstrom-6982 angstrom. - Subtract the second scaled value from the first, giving -0.043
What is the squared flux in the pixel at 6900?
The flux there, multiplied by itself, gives 344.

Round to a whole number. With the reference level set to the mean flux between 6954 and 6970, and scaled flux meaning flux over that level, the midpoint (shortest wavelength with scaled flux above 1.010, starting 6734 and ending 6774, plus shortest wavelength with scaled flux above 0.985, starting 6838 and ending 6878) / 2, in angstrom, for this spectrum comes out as 6792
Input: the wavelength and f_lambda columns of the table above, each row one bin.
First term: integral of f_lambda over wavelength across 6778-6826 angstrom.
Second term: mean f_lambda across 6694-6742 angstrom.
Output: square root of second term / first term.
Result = 0.141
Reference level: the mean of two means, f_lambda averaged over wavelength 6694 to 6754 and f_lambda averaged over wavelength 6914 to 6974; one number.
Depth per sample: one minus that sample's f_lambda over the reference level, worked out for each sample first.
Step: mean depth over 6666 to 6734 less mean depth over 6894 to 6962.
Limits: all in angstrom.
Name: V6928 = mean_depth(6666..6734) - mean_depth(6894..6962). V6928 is 0.064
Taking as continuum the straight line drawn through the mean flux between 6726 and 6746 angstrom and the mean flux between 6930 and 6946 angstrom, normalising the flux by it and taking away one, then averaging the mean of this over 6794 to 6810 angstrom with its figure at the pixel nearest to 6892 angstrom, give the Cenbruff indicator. -0.02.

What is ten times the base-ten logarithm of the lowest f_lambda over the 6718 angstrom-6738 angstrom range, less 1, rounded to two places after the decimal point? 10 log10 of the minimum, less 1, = 11.62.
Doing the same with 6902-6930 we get 11.65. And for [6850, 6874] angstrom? 11.68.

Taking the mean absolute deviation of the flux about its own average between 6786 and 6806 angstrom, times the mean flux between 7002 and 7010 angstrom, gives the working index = 11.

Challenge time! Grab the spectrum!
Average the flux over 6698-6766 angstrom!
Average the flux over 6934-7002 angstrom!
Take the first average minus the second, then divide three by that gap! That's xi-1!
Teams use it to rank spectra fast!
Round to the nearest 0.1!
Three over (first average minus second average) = -3.5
